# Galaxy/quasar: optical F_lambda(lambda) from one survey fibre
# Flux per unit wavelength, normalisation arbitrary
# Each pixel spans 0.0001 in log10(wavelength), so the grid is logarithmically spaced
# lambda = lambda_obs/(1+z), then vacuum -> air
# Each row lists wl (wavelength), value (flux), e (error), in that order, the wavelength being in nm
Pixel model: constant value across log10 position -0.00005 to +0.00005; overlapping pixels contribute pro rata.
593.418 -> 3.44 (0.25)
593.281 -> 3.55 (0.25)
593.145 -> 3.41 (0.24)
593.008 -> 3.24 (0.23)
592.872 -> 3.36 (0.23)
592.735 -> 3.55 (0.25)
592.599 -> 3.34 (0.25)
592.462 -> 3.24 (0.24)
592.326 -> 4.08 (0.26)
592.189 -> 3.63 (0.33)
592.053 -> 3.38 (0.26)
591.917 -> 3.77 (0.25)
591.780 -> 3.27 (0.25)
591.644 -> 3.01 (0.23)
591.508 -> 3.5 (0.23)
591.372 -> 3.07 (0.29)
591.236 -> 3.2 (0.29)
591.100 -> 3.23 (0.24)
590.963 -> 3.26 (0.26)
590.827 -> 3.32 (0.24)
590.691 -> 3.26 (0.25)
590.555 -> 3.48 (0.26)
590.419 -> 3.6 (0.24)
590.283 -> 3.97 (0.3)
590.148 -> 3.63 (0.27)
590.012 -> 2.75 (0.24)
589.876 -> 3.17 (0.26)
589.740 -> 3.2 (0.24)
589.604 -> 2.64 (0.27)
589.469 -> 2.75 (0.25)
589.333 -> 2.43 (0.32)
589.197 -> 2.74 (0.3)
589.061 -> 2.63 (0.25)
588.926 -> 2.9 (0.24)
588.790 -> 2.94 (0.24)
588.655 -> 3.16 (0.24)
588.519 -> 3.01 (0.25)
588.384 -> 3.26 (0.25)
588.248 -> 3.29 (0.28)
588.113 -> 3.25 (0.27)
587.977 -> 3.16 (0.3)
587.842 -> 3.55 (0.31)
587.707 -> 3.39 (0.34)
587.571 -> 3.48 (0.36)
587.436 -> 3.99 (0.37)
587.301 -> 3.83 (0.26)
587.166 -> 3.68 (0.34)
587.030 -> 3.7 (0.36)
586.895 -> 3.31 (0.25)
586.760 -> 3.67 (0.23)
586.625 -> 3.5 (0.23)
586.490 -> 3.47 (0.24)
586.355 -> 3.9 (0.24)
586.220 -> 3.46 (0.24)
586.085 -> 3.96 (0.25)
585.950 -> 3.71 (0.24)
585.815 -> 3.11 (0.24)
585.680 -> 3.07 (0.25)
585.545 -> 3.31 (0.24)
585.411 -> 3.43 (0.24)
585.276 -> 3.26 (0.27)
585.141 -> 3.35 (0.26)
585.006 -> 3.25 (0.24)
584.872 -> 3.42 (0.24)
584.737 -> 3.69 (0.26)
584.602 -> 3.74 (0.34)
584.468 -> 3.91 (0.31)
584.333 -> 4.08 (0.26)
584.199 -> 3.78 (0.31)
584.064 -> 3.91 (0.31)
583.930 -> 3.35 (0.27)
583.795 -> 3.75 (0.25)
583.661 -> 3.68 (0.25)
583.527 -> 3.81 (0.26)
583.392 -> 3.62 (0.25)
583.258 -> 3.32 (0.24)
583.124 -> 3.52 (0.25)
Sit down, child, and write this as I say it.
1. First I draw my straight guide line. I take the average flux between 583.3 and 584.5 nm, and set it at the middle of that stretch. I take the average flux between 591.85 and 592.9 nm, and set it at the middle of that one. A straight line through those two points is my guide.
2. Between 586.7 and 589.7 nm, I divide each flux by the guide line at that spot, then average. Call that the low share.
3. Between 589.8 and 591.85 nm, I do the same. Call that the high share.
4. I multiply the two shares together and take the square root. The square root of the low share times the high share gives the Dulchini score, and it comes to 0.902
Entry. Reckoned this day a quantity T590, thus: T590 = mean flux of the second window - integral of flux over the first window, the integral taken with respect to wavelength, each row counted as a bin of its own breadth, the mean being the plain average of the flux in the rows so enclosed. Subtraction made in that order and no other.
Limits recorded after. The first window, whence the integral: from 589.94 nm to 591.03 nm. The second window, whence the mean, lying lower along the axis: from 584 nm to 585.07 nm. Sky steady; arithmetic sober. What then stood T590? 0.01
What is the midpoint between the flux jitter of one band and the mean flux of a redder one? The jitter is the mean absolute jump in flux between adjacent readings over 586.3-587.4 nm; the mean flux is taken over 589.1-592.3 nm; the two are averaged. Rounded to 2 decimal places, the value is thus 1.73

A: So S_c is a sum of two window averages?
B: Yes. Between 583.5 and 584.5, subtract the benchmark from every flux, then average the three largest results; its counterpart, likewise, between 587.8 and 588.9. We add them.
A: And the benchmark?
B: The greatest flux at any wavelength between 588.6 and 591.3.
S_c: -0.61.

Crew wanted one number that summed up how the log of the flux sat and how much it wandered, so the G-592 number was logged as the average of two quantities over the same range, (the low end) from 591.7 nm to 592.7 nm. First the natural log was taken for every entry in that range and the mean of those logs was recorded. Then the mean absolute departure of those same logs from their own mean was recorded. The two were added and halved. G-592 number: 0.664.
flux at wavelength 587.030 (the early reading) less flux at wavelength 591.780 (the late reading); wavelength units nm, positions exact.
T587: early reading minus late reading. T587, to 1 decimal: 0.4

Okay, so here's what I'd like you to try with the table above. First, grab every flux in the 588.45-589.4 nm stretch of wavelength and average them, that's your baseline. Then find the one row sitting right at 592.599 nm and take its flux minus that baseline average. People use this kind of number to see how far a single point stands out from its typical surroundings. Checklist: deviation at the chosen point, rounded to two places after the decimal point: 0.51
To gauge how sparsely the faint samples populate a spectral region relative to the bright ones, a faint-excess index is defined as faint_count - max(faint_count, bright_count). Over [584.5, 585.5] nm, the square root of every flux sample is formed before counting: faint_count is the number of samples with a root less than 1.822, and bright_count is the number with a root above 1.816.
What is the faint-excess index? -3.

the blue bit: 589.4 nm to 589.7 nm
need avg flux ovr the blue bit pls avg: 2.7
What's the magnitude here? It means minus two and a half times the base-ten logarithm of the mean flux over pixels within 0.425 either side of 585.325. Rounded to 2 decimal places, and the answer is -1.29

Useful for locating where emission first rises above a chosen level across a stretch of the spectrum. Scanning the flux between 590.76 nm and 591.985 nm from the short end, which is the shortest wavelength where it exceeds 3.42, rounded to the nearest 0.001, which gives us 591.508 nm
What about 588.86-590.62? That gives 590.148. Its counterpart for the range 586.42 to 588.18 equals 586.490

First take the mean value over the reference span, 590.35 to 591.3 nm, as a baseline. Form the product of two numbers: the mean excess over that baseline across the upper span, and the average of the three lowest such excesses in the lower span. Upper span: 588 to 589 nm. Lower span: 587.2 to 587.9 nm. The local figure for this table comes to -0.03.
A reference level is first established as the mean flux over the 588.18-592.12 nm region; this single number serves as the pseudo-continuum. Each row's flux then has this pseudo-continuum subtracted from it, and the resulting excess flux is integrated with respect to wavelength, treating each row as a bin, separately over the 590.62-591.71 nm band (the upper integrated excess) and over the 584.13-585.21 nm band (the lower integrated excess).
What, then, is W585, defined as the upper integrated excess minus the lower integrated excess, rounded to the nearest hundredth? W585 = -0.45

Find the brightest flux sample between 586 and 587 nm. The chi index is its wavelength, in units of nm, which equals 586.085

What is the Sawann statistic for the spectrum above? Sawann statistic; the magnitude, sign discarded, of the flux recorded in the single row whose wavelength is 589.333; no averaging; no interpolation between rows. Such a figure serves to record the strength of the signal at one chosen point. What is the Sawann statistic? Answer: 2.43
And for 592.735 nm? 3.55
